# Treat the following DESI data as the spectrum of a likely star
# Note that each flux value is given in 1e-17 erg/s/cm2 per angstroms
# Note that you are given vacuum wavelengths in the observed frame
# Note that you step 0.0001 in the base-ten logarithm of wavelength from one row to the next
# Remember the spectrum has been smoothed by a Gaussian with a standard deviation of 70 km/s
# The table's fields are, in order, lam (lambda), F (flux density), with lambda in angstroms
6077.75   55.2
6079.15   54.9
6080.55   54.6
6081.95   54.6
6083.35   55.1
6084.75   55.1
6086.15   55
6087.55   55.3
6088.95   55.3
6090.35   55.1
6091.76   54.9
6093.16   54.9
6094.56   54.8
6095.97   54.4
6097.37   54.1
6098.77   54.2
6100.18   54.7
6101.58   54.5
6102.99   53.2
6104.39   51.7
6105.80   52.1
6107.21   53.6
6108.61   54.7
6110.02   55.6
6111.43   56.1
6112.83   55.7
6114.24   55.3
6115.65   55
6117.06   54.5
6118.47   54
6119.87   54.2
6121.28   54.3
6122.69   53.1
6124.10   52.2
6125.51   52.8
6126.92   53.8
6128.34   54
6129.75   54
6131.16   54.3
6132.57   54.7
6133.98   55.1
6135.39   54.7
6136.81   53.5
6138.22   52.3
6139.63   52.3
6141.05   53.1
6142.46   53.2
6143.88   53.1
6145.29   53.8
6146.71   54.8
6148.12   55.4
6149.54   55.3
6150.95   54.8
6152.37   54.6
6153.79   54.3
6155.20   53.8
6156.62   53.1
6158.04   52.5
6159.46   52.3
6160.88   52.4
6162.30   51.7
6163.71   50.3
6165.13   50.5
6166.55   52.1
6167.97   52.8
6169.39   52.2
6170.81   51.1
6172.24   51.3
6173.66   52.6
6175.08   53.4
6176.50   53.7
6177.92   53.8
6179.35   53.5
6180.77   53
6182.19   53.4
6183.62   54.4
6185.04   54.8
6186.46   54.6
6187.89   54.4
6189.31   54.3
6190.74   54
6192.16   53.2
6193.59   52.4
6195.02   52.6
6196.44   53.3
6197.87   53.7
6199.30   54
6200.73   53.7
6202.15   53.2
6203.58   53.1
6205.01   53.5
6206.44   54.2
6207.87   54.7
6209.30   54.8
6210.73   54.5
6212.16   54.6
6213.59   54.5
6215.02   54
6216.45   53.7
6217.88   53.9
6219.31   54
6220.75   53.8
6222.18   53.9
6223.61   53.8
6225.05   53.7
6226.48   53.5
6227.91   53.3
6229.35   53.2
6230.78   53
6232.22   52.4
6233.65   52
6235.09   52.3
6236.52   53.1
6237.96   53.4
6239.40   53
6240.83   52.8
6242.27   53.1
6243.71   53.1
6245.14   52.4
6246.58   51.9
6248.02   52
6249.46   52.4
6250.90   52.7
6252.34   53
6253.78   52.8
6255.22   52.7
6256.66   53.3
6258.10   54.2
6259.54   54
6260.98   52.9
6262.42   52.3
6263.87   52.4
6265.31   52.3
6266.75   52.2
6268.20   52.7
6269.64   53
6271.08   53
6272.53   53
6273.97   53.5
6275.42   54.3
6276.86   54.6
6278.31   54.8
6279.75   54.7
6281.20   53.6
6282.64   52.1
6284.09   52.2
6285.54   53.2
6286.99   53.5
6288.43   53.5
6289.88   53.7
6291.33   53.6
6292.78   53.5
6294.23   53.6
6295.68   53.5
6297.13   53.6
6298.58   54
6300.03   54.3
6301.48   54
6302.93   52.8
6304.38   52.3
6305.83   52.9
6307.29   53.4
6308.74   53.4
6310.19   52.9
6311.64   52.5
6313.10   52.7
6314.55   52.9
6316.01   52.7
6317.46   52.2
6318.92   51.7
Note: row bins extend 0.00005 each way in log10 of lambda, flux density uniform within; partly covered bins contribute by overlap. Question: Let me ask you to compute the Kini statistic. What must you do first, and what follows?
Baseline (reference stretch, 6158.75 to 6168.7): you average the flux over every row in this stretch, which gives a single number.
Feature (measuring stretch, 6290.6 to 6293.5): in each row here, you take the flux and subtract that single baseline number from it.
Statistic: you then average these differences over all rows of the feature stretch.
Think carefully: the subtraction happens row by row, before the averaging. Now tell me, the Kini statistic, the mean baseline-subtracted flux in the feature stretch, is 1.8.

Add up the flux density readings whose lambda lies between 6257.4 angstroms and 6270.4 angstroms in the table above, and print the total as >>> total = 476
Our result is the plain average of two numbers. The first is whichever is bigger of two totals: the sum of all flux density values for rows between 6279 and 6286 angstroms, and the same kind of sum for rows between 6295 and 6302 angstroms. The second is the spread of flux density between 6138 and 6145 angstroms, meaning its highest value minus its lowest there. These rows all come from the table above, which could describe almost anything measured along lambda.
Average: 135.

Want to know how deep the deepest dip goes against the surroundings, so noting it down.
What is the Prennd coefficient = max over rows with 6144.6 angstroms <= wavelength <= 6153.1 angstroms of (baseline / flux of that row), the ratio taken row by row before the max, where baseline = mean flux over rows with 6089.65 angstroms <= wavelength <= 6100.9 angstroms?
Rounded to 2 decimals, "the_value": 1.02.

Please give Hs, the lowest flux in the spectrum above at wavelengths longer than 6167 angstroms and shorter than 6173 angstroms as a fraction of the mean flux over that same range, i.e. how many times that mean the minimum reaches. 0.986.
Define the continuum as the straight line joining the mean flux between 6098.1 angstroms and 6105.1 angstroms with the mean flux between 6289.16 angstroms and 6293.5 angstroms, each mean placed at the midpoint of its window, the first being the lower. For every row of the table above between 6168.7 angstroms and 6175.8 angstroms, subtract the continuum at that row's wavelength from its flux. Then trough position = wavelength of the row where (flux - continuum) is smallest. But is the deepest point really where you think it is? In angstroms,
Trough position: 6170.81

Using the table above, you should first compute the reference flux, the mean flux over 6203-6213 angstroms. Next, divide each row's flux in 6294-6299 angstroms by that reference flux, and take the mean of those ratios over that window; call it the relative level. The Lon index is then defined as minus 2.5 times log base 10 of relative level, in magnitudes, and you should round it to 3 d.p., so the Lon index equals 0.011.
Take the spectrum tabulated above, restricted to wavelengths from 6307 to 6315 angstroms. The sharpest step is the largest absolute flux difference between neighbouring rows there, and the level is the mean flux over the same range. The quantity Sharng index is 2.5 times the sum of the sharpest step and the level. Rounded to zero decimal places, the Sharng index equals 134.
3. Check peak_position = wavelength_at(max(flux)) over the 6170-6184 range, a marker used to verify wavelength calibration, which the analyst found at 6183.62 angstroms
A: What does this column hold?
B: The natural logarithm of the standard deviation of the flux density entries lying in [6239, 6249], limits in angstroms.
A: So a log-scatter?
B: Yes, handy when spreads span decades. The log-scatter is -0.7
